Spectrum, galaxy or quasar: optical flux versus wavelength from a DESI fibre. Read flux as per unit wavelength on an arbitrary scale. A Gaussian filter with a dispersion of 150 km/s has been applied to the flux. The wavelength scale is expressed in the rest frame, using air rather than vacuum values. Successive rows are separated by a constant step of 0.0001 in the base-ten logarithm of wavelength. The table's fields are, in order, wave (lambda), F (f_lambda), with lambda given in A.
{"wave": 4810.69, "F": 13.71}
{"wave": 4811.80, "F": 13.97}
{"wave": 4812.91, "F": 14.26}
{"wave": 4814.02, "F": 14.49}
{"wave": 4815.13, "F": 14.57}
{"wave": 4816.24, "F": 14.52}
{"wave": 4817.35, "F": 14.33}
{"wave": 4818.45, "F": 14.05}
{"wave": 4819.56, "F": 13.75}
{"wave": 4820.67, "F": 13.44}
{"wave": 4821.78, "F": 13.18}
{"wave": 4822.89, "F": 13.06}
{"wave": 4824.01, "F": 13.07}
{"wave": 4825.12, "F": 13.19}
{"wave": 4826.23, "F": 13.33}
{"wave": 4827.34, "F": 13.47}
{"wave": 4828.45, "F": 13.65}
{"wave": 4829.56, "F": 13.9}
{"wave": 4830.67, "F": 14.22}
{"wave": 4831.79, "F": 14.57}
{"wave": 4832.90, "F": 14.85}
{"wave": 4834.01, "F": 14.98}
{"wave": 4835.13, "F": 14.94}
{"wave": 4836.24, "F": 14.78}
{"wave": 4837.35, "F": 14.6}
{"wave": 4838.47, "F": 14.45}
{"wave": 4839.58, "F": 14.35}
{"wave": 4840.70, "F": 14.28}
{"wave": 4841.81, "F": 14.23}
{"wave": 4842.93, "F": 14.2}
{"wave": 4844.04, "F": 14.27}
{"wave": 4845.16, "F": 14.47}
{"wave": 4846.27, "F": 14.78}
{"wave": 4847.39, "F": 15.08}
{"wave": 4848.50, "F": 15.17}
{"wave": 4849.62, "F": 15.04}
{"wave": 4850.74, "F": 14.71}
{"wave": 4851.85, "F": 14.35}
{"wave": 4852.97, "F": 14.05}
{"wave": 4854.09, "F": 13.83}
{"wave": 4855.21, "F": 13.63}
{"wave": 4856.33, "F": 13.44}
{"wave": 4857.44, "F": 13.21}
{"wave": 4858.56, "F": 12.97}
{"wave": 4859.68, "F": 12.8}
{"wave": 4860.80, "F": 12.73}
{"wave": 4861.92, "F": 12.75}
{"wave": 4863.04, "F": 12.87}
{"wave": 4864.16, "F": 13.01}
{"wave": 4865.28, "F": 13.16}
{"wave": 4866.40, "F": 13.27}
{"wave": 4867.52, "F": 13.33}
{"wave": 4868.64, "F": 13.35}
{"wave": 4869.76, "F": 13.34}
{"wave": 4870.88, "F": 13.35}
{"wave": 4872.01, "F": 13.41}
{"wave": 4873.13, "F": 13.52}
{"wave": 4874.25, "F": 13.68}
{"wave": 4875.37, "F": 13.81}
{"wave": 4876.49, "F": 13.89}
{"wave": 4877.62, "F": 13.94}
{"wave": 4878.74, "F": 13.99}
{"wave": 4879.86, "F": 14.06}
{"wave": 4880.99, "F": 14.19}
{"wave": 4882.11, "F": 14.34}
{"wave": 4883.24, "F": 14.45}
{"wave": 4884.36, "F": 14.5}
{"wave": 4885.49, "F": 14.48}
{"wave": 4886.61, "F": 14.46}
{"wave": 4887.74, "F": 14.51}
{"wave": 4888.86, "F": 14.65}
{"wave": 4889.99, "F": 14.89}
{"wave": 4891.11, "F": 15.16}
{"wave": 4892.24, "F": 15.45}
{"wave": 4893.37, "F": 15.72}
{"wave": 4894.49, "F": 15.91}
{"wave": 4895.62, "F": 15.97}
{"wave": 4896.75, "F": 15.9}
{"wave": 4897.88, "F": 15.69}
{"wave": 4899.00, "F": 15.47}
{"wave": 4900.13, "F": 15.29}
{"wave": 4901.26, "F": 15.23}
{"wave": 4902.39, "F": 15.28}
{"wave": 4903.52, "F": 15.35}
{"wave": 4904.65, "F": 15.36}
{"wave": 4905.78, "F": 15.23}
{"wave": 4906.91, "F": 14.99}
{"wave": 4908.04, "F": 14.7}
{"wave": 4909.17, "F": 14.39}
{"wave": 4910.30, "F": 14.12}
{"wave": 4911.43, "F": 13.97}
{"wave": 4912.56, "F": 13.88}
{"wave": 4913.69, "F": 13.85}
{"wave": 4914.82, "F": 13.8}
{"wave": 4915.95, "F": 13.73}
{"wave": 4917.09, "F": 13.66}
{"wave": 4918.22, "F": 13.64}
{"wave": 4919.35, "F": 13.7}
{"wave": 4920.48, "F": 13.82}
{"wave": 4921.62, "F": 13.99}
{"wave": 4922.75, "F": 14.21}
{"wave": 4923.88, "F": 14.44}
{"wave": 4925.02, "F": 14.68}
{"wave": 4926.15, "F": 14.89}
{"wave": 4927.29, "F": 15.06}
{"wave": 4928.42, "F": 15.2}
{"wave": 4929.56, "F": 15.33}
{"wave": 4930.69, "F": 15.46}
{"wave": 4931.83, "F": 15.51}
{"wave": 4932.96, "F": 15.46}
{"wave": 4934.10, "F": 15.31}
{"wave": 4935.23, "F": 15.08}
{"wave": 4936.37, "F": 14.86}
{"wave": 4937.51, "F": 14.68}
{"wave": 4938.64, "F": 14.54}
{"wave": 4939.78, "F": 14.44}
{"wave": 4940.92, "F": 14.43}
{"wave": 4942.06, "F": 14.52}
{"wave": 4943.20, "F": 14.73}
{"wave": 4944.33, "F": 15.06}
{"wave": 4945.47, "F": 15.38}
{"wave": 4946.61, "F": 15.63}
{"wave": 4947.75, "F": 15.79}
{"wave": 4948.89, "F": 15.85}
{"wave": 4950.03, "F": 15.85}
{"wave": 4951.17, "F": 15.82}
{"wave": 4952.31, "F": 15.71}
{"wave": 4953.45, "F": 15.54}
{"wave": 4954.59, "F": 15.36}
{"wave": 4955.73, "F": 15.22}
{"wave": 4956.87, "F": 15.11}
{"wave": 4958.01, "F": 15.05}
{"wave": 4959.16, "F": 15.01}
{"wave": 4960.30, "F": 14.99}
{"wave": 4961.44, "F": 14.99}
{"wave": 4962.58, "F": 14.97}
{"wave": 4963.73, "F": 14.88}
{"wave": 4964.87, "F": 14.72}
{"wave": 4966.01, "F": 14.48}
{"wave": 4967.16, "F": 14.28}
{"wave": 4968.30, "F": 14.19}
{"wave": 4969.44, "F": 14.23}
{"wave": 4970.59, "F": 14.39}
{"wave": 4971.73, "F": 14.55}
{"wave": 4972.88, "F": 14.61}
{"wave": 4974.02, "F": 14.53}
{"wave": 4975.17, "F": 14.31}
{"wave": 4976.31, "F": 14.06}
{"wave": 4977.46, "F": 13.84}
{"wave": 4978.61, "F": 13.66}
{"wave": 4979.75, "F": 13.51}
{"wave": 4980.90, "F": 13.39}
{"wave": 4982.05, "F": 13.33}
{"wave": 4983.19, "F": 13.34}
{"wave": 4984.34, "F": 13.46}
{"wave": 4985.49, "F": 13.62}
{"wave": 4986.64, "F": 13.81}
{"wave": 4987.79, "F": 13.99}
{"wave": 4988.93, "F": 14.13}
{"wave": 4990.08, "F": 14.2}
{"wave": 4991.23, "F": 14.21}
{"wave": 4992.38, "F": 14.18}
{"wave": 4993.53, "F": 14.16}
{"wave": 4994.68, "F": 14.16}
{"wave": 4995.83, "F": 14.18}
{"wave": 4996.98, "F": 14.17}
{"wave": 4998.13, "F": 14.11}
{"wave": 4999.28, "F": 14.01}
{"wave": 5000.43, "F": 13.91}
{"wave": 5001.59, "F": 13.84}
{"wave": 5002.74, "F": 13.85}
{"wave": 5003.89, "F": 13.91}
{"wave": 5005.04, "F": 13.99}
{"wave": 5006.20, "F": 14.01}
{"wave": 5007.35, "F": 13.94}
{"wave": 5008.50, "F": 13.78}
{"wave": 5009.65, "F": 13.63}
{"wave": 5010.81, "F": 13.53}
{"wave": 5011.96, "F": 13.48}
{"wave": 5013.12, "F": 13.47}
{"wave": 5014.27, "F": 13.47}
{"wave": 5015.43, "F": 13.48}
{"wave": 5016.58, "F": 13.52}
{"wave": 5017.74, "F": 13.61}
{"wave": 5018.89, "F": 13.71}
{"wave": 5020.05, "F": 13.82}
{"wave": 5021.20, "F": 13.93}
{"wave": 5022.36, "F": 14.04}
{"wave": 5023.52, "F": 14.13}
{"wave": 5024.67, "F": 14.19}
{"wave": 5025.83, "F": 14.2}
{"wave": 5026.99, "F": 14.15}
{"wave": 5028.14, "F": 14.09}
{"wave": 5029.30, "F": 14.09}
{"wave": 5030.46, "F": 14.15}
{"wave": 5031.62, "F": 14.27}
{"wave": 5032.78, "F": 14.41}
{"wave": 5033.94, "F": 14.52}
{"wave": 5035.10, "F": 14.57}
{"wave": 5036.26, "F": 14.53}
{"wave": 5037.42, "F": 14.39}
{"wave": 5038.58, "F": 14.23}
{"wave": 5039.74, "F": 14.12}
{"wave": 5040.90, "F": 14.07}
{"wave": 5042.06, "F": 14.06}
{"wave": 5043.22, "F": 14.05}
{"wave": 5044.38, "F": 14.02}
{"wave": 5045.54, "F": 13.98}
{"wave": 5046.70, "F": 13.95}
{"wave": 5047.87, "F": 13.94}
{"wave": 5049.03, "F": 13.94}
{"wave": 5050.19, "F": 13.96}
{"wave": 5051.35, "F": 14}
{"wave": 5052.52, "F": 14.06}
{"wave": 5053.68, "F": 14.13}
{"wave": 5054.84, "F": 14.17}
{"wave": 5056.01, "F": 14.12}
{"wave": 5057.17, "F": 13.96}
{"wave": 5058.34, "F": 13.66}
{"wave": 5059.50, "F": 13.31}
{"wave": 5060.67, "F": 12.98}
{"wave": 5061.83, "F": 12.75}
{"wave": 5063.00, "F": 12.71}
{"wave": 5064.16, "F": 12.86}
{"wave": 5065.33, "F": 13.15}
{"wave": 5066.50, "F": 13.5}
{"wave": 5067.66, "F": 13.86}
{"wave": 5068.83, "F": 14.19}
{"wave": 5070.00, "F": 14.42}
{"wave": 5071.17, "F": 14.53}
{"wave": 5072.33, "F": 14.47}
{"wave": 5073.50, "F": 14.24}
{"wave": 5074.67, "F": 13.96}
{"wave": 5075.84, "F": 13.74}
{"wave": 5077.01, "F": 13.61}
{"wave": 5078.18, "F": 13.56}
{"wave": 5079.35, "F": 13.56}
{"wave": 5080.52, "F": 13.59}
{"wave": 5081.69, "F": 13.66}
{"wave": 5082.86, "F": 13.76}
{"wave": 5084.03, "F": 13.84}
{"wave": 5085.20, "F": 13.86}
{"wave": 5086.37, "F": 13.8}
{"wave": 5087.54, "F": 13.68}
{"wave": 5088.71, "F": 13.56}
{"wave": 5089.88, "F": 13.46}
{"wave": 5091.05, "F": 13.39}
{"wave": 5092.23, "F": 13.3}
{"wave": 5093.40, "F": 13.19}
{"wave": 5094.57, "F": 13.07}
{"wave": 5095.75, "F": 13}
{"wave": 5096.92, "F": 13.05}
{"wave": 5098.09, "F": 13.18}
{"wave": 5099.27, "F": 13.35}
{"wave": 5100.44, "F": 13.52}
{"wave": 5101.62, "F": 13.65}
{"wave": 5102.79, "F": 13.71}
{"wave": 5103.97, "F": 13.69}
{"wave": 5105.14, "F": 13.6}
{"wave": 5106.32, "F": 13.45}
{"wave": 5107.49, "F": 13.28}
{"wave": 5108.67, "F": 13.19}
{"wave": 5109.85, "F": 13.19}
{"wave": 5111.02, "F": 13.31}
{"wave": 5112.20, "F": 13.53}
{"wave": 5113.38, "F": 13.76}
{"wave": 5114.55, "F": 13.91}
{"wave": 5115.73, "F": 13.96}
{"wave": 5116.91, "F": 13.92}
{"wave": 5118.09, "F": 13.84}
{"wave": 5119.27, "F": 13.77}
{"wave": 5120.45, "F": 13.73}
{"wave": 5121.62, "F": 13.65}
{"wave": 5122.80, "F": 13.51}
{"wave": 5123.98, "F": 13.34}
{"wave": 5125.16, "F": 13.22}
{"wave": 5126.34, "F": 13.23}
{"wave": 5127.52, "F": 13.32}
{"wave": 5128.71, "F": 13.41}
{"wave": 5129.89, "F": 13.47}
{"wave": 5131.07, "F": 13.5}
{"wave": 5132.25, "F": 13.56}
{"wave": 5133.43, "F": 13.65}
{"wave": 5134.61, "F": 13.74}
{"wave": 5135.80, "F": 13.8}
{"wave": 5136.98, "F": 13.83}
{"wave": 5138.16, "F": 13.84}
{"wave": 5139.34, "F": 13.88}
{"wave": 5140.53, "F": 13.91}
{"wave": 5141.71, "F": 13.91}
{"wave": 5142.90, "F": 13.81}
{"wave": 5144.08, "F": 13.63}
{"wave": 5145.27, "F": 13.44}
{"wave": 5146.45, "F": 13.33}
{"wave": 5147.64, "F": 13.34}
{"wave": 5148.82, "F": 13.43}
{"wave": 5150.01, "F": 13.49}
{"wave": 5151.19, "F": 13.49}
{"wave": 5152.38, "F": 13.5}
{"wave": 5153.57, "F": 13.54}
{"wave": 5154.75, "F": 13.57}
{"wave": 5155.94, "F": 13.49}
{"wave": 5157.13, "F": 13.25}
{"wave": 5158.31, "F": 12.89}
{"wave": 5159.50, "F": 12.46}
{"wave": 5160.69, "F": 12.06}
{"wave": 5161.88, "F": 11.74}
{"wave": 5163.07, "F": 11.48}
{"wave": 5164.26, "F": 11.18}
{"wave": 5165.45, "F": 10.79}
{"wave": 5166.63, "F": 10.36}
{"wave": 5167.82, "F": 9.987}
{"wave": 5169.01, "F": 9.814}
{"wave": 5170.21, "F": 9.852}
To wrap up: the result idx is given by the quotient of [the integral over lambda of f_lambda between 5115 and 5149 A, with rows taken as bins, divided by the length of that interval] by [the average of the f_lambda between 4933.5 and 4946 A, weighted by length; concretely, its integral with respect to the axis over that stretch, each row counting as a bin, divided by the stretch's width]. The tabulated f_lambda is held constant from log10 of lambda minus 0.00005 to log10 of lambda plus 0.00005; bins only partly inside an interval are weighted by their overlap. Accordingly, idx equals 0.92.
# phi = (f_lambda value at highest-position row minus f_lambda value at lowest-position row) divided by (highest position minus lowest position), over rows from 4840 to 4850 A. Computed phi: 0.09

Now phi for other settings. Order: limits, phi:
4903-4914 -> -0.15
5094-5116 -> 0.04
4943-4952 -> 0.14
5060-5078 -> 0.04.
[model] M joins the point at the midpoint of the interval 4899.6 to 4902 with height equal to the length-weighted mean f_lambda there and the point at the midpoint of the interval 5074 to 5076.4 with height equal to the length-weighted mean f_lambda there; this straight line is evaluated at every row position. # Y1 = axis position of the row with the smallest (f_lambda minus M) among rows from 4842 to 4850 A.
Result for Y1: 4842.93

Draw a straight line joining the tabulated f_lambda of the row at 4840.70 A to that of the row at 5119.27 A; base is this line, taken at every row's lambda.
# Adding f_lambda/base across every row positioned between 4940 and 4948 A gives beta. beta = 7.5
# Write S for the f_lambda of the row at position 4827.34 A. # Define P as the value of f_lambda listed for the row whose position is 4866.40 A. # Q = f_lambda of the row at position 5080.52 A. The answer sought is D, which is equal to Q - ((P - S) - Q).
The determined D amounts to 27.4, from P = 13.27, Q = 13.59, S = 13.47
